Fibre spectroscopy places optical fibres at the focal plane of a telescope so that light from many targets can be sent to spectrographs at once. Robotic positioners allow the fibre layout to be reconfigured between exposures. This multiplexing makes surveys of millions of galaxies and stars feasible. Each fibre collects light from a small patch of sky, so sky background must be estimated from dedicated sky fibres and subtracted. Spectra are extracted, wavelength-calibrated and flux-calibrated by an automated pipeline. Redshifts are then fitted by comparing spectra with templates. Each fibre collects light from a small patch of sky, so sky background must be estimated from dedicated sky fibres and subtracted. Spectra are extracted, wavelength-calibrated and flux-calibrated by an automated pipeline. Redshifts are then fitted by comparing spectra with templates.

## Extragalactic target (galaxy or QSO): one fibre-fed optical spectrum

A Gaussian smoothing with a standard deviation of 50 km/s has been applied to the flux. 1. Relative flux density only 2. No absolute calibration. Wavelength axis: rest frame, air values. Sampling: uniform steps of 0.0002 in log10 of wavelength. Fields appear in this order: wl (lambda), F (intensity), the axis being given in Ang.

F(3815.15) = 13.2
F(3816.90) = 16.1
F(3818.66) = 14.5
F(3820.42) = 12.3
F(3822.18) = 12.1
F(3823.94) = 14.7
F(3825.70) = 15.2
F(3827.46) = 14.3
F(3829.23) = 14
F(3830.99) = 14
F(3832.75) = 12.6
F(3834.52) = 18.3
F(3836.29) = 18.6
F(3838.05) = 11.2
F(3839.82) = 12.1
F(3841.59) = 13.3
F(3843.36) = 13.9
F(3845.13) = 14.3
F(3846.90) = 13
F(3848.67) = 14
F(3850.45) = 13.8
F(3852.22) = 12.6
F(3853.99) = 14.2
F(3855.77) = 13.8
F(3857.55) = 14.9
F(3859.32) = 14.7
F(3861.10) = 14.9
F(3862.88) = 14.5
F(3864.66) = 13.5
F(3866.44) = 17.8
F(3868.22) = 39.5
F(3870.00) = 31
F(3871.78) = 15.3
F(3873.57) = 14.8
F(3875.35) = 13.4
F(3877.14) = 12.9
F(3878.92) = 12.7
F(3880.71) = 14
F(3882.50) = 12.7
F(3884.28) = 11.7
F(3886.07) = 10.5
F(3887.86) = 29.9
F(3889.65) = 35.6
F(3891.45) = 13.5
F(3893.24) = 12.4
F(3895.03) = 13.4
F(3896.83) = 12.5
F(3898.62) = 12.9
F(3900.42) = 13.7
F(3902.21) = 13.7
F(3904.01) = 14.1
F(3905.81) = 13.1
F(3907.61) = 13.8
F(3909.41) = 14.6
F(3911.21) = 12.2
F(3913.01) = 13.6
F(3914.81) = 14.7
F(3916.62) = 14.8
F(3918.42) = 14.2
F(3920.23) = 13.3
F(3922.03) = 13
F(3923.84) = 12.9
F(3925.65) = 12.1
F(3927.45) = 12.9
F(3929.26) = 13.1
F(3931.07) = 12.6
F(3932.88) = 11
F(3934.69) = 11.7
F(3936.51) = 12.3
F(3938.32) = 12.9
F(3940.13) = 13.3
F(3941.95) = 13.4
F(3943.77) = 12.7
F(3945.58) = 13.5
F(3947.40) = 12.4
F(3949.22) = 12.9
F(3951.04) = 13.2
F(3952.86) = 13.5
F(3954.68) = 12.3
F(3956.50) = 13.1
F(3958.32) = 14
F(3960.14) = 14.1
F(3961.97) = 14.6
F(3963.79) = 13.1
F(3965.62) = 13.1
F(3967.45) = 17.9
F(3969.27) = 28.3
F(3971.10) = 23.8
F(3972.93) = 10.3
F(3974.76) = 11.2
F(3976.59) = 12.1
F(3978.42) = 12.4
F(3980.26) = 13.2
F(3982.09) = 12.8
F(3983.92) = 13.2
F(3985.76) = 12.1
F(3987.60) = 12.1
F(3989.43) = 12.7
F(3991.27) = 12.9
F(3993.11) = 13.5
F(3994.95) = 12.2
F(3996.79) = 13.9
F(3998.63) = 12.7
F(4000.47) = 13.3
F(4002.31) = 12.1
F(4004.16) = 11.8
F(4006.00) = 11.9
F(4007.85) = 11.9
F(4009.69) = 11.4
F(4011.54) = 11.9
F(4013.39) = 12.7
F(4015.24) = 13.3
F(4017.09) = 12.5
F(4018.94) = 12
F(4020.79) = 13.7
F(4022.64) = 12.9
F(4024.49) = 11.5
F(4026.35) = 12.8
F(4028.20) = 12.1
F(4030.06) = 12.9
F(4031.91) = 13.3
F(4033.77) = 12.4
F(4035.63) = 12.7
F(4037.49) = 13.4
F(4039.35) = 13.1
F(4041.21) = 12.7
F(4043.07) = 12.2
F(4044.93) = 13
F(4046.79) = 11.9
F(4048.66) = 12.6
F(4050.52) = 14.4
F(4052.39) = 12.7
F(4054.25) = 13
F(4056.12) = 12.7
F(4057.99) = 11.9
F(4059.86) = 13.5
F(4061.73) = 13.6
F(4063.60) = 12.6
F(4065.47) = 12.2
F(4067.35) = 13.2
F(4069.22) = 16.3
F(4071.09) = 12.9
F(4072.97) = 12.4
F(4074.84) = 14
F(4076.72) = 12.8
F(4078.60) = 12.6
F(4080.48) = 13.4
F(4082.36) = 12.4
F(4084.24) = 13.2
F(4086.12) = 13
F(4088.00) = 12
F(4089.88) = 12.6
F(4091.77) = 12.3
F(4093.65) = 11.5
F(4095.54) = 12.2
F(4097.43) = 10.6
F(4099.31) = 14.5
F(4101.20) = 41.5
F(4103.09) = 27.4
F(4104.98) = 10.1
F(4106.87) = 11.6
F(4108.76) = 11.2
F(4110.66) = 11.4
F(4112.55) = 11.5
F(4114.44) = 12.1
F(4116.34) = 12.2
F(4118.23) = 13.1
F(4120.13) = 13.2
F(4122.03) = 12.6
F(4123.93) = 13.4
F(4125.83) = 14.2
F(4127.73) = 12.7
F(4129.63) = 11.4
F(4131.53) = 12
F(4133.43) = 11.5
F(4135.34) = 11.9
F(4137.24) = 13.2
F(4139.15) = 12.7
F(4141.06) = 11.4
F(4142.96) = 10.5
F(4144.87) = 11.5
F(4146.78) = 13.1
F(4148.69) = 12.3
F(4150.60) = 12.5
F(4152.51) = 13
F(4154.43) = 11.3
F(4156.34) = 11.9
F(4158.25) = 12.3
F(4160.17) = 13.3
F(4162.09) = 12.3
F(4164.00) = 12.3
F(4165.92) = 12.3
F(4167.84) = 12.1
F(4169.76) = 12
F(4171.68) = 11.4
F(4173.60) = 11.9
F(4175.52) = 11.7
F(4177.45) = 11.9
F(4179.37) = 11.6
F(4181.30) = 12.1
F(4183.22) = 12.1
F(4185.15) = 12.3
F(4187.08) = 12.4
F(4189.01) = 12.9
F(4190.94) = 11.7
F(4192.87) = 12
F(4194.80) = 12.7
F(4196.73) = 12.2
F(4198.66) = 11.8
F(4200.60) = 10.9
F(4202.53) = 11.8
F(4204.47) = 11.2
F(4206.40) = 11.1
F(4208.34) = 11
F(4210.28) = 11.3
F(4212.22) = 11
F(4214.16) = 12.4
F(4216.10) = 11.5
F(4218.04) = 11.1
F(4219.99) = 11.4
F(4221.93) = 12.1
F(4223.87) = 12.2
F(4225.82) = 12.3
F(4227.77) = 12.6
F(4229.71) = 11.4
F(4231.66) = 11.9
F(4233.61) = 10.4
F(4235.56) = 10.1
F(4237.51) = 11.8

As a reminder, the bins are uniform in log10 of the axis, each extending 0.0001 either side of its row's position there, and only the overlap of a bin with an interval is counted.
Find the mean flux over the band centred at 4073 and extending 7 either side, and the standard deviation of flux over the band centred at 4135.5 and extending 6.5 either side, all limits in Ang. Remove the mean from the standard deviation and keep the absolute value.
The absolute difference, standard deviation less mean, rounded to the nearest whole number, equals 13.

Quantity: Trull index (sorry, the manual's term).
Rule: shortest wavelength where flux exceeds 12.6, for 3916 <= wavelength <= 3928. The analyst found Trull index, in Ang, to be 3916.62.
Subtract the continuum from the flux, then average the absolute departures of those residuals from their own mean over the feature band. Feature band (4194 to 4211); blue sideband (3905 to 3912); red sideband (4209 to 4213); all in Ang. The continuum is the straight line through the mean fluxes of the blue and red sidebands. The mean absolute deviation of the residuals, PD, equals 0.48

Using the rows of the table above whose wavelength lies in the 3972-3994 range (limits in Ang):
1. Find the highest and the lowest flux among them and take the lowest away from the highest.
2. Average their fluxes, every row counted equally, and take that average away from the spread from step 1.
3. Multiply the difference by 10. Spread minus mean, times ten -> -92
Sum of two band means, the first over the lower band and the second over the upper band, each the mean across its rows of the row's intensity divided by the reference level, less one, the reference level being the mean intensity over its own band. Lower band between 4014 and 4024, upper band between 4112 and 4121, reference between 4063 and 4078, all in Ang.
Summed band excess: -0.10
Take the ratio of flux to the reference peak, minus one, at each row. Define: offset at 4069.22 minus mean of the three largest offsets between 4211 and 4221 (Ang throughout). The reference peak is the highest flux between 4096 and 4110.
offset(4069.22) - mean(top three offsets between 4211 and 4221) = 0.11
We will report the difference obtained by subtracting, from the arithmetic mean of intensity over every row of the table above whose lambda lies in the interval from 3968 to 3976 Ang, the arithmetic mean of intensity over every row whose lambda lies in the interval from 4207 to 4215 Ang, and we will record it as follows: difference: 7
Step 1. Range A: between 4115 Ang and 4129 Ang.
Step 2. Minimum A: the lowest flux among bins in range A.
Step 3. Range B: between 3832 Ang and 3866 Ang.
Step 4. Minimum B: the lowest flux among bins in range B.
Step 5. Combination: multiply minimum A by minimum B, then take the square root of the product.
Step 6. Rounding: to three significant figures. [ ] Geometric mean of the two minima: 11.7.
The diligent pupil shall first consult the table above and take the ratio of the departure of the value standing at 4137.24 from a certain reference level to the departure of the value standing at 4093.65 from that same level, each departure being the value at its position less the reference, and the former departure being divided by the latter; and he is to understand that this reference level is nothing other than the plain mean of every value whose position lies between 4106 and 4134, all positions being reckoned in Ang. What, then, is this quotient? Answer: -1.2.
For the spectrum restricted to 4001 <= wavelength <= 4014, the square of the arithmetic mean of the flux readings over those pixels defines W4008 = 143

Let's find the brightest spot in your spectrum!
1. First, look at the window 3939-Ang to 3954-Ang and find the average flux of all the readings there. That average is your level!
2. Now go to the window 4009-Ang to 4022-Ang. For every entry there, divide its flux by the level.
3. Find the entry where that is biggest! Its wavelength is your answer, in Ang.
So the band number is 4020.79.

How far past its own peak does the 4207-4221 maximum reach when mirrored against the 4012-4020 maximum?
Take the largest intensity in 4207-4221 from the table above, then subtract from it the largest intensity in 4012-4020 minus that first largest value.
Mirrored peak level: 11.5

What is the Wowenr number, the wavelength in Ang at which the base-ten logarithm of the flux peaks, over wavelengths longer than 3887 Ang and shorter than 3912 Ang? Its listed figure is 3889.65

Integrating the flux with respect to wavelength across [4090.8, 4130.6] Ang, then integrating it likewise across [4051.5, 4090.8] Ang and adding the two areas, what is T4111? 1081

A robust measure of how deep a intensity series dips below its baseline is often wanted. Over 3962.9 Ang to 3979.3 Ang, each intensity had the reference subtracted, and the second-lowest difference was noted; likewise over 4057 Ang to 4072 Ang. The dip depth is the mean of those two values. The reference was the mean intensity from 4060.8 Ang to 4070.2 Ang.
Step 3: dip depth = -1.9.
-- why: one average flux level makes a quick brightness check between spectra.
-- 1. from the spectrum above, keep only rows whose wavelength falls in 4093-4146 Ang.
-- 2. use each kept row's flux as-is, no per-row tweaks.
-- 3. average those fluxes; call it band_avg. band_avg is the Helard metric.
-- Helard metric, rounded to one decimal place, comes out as 13.7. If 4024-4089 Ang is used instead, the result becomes 12.9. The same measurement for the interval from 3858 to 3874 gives 19.6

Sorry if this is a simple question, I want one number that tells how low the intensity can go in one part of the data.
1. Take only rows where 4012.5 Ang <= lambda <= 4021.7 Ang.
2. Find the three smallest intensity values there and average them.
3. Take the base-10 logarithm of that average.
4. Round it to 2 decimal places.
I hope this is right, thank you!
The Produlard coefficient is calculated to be 1.09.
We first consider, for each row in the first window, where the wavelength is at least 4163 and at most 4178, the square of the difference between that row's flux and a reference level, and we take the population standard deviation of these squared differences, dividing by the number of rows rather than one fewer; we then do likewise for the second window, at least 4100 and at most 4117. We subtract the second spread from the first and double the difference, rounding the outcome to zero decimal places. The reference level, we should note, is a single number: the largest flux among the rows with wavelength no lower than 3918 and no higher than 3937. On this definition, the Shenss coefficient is -460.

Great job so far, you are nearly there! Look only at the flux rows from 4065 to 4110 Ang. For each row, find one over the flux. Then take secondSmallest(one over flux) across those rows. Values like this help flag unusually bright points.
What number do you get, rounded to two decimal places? 0.04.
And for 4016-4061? 0.07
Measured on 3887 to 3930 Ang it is 0.03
